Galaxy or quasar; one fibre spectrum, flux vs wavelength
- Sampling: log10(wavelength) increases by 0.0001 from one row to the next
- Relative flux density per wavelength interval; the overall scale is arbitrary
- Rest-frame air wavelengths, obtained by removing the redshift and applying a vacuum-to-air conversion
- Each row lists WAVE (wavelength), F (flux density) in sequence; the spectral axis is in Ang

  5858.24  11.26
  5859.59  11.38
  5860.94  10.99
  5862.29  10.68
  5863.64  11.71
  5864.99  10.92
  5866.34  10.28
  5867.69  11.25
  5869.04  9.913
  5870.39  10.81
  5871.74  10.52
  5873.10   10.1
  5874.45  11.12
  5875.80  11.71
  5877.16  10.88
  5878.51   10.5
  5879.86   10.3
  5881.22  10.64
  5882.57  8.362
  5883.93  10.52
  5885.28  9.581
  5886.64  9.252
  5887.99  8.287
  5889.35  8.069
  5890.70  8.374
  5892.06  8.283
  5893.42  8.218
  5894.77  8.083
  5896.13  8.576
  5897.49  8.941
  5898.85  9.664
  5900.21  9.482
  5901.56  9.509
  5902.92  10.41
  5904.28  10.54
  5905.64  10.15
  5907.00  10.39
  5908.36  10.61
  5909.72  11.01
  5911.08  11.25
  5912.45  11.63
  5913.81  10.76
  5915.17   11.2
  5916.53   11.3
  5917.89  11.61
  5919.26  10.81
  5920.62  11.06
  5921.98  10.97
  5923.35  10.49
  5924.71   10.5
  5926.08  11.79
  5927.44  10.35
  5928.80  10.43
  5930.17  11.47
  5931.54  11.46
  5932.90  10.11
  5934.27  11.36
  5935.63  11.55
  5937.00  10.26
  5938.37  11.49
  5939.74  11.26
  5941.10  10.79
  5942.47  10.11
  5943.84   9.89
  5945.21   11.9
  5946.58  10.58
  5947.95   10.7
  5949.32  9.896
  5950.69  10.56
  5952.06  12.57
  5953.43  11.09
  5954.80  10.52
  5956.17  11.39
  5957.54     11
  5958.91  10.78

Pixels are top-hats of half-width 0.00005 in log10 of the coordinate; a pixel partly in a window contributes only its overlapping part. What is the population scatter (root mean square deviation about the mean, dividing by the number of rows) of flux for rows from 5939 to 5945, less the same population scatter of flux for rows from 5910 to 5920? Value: 0.23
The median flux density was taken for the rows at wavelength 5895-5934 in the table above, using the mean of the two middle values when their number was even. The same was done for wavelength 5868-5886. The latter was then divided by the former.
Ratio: 0.99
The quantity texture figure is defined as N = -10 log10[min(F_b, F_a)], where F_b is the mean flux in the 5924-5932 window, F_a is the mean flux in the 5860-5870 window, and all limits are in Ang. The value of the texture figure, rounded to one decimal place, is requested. -10.3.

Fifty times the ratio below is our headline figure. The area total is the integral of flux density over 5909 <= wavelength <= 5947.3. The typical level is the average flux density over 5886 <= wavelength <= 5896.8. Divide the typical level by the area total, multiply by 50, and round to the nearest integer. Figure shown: 1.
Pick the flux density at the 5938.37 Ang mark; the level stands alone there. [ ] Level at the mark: 11.49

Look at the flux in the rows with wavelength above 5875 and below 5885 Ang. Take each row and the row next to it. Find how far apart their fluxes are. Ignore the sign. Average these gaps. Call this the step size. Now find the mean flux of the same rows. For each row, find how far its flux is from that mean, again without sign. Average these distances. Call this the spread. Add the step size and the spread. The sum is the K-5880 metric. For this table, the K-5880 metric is 1.65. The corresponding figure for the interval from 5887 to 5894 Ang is 0.25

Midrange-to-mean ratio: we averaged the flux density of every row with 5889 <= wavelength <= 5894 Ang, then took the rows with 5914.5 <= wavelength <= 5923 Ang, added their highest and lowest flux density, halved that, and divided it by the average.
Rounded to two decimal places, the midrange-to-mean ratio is 1.36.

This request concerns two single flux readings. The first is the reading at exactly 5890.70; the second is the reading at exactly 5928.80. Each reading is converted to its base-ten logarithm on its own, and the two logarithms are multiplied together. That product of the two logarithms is 0.94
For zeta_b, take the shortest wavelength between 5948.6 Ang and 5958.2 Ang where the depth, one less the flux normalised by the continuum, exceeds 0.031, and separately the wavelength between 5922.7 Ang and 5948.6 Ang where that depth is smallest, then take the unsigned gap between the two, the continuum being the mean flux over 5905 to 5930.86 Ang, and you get 4.1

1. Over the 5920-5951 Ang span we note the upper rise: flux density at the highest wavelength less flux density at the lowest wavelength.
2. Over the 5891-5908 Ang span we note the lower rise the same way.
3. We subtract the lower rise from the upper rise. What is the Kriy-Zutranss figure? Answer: -2.6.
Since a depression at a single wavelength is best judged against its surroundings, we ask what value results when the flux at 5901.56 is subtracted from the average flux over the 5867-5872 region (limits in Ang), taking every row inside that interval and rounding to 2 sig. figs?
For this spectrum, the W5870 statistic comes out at 1.1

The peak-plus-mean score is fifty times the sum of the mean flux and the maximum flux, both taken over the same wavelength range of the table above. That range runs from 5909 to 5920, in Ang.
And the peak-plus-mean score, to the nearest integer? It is 1141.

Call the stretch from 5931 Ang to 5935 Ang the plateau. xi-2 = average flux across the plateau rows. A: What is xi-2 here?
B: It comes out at 11.0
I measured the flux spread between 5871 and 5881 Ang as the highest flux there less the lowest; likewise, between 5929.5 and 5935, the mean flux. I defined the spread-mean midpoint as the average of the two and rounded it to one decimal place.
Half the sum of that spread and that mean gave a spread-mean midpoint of 6.4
